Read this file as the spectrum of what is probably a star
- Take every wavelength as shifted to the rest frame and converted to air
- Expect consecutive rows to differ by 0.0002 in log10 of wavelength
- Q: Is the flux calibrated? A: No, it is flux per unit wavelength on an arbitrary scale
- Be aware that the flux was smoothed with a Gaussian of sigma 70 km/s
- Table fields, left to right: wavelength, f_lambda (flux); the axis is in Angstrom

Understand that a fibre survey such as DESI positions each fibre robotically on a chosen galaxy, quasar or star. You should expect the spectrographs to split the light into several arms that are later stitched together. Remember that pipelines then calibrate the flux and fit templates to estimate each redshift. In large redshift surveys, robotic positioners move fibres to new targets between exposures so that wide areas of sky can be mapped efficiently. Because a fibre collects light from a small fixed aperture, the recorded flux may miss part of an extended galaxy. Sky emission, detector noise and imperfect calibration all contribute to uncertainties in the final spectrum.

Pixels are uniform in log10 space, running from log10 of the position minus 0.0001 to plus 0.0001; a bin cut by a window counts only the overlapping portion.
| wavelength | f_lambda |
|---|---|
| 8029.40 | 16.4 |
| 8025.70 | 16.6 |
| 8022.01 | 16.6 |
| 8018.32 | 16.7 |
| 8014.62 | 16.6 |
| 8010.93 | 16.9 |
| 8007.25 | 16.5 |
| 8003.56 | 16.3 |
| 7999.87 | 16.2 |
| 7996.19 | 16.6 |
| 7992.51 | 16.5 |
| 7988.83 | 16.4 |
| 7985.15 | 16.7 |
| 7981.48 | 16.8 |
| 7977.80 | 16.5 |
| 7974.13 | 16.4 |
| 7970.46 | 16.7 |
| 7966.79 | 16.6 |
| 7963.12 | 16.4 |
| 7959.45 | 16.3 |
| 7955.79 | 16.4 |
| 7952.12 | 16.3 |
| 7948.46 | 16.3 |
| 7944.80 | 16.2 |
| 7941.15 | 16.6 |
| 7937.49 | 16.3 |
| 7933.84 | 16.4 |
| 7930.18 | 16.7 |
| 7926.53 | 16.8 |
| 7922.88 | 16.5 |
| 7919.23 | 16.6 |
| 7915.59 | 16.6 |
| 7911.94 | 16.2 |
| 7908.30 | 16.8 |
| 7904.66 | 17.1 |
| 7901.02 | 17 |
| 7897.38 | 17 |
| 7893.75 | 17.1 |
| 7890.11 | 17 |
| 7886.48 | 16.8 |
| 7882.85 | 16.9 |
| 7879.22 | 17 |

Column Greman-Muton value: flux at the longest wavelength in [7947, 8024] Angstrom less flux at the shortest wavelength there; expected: 0.30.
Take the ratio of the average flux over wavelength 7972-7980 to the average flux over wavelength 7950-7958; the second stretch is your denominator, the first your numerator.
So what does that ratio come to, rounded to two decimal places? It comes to 1.01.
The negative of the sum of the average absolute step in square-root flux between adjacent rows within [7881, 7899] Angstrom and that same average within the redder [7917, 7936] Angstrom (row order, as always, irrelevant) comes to -0.040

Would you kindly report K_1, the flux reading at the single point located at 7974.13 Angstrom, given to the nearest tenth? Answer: 16.4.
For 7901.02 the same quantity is 17.0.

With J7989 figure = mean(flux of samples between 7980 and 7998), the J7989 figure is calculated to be 16.6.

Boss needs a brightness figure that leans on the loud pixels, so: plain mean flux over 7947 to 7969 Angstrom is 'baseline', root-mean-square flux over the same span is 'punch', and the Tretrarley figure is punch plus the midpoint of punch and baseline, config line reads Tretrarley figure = 32.8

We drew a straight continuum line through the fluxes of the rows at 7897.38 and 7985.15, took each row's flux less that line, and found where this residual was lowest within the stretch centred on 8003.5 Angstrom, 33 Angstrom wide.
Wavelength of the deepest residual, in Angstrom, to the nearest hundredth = 7999.87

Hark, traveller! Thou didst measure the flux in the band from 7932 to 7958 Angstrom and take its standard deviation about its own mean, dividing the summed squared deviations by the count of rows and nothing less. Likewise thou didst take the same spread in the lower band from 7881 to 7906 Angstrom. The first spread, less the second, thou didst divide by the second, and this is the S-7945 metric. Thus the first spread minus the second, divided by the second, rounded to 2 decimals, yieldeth 0.19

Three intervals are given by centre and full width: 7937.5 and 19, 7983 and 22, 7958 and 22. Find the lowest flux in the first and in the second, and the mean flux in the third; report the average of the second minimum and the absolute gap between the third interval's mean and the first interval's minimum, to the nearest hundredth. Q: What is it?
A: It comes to 8.29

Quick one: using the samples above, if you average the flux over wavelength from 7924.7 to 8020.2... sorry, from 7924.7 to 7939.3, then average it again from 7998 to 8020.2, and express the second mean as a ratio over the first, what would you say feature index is 1.00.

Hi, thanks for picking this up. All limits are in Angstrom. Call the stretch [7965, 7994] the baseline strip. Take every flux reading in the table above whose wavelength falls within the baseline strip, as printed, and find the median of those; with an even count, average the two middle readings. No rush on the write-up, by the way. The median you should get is 16.55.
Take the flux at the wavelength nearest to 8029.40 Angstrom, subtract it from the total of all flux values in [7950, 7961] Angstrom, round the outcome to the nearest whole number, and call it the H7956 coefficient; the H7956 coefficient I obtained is 33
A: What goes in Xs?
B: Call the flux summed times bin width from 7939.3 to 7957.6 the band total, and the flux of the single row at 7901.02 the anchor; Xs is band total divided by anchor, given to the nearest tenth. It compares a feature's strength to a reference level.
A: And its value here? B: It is 17.6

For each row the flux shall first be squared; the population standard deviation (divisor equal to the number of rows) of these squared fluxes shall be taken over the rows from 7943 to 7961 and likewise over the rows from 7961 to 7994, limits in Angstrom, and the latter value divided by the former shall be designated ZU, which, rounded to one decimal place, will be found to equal 2.3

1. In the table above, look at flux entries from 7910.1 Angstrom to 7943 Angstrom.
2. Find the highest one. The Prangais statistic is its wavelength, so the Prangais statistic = 7926.53 Angstrom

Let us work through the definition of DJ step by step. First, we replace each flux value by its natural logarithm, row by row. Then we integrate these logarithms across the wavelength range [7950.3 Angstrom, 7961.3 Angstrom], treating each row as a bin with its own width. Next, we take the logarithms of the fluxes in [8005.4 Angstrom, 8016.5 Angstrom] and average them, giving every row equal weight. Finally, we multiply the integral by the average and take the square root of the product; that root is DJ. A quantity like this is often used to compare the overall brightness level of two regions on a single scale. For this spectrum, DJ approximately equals 9.29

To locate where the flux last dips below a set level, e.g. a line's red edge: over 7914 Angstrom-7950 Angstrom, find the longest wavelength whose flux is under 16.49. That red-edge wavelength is 7948.46 Angstrom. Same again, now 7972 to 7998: 7988.83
